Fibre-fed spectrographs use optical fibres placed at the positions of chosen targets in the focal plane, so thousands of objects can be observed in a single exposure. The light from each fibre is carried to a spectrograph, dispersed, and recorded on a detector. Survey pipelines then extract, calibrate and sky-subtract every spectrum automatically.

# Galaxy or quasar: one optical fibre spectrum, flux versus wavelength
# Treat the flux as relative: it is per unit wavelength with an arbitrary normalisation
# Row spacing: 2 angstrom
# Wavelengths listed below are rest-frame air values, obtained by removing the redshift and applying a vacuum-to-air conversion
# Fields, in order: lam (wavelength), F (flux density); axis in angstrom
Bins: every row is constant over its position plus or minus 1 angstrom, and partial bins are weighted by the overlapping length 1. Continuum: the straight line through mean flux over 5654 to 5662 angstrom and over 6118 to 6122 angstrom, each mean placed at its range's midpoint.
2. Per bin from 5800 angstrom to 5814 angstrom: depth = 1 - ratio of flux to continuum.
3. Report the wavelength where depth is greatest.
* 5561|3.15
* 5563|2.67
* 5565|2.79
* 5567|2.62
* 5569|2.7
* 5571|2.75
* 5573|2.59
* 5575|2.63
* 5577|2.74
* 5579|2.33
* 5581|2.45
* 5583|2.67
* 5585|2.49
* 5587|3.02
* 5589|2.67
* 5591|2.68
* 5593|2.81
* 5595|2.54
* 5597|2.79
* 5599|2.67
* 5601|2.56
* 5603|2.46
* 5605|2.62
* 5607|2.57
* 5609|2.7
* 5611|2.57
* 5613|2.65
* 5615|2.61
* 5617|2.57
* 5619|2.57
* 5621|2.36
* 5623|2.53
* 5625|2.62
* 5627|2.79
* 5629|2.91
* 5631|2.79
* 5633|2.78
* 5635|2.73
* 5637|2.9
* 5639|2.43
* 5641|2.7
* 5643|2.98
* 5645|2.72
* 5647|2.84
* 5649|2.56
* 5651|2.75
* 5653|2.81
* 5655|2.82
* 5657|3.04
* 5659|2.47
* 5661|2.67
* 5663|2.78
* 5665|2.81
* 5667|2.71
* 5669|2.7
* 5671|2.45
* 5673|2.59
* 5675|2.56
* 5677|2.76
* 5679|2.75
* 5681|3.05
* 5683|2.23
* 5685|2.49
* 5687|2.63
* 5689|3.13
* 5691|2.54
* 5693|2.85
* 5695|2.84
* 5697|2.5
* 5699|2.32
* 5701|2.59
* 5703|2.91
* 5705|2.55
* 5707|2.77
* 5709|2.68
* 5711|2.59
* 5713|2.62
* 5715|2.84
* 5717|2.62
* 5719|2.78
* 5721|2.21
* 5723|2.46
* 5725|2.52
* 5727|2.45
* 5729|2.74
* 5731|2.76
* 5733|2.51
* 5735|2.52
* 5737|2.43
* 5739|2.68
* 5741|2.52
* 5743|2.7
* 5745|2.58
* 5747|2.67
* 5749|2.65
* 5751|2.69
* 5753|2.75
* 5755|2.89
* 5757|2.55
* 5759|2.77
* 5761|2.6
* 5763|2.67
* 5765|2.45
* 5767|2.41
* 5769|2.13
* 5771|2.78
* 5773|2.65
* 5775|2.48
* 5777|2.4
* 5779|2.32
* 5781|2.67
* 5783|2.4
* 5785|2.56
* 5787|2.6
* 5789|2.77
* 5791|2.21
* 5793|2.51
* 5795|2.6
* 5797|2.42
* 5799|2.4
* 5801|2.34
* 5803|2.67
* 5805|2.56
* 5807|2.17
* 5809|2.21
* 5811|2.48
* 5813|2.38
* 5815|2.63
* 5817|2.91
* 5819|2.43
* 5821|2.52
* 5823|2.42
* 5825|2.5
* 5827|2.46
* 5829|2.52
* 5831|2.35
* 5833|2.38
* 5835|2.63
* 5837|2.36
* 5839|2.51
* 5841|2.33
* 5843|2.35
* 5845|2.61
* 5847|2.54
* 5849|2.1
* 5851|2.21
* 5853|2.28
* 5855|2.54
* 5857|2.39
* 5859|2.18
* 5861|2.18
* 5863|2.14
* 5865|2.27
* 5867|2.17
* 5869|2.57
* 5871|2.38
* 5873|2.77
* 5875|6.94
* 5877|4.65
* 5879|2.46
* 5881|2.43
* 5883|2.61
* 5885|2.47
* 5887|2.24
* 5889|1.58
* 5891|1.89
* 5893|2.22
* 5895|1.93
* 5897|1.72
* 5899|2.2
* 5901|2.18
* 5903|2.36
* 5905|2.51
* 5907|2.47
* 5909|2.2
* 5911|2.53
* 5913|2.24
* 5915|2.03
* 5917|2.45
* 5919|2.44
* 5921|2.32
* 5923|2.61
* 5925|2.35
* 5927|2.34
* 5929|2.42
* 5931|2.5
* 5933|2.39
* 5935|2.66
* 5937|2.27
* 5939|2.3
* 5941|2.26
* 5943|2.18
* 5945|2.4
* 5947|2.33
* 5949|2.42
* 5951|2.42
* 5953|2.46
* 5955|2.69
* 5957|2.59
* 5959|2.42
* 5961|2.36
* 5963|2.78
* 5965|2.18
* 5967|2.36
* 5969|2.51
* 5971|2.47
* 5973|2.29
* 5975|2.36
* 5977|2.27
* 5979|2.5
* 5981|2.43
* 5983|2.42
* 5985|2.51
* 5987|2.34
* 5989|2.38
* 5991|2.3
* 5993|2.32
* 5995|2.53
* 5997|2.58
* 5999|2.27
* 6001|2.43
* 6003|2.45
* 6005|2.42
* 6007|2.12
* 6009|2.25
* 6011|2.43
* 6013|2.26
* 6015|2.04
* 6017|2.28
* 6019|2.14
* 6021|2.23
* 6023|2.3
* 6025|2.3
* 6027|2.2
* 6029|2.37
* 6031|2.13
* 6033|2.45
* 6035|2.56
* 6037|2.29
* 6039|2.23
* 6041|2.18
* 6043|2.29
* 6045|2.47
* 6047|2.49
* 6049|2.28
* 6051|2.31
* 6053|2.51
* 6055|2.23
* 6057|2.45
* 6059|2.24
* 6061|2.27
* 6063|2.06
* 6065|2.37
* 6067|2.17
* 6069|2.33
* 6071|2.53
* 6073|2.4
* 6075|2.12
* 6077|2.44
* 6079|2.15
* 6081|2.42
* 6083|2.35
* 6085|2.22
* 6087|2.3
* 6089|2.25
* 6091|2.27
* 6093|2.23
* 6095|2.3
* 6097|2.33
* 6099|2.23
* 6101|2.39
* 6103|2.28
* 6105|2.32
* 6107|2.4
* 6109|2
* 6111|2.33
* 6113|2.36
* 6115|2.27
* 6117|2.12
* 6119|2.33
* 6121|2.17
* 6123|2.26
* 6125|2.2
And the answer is 5807 angstrom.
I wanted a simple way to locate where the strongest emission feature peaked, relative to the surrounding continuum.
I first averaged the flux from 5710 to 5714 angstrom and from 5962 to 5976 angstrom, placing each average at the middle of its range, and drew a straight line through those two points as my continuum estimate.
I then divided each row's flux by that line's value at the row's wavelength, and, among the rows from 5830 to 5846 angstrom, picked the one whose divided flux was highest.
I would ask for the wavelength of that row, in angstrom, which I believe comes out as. 5835 angstrom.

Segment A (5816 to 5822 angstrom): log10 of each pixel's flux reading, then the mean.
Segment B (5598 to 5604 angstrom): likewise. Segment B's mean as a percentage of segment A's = 98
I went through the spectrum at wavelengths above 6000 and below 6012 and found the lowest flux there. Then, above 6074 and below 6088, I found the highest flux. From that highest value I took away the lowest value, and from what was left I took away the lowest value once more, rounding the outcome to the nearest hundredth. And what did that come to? -1.80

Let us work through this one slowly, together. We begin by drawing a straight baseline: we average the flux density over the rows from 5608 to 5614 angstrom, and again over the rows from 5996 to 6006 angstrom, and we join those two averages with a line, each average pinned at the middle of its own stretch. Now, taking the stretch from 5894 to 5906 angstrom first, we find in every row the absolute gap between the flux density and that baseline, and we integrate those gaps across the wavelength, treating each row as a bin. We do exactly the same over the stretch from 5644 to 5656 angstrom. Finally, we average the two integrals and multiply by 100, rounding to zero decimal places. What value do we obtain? 297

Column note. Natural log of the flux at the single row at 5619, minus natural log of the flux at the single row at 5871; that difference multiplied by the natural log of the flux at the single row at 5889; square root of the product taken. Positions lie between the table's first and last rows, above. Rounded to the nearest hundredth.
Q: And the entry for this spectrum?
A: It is 0.19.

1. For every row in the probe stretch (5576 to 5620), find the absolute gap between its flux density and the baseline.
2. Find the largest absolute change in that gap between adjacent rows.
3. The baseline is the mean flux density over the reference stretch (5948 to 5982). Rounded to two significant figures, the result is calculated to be 0.53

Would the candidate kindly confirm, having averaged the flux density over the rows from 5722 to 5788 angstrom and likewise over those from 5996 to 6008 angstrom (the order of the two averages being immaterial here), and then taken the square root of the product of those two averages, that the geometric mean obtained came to 2.47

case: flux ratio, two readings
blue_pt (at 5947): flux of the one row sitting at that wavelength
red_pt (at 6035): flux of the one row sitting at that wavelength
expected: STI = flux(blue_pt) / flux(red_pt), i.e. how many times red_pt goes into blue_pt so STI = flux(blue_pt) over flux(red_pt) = 0.91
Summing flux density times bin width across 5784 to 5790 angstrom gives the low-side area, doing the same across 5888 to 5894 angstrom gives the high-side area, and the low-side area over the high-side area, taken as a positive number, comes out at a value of 1.39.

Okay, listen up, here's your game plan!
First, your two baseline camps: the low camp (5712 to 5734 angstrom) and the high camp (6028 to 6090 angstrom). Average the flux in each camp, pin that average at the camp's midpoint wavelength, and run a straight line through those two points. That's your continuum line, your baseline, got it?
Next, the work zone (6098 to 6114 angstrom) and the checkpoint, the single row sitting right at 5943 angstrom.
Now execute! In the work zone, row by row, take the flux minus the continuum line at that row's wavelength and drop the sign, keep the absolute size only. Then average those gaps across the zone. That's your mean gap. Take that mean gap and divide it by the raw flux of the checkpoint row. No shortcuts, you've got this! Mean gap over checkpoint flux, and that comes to 0.0425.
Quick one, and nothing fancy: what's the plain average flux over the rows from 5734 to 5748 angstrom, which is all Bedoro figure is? 2.59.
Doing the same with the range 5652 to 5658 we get 2.89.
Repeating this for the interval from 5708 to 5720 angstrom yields 2.69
